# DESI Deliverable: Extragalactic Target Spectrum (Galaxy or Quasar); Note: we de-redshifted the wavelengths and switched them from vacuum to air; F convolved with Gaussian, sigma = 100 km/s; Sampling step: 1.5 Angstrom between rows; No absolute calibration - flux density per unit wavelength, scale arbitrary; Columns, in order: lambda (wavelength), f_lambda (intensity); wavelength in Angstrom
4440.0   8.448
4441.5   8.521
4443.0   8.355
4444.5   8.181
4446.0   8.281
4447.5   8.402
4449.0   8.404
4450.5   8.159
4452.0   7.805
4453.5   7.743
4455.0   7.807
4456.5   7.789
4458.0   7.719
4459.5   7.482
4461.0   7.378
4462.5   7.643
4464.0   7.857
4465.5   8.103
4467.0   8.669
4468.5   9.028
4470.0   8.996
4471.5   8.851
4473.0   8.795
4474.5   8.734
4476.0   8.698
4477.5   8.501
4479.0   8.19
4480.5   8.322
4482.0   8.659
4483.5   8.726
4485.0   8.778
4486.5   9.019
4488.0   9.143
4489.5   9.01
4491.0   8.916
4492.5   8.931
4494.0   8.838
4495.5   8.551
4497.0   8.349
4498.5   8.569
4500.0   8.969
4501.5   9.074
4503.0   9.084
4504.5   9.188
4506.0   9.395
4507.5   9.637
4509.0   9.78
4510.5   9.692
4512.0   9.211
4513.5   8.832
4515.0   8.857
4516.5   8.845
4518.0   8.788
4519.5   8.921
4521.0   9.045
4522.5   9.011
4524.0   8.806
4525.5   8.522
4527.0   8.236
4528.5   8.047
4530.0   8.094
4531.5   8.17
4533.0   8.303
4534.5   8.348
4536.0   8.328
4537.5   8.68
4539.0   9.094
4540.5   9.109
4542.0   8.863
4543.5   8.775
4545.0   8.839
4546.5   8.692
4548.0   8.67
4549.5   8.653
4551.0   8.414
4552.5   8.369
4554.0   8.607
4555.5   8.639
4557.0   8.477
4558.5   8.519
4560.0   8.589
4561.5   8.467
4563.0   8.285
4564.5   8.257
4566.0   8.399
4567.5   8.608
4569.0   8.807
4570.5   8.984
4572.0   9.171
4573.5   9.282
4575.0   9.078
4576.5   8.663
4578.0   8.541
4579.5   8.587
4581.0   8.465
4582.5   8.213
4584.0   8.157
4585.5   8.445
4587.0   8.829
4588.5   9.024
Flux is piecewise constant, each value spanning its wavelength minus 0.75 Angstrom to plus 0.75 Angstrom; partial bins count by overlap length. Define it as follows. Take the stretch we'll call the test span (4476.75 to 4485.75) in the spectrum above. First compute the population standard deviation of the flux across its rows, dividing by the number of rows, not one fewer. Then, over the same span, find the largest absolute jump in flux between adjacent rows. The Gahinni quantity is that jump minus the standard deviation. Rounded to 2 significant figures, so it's 0.12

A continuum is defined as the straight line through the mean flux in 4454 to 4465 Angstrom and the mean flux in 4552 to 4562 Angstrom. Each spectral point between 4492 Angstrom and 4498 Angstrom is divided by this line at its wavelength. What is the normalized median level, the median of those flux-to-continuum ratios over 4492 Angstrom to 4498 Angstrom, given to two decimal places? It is 1.09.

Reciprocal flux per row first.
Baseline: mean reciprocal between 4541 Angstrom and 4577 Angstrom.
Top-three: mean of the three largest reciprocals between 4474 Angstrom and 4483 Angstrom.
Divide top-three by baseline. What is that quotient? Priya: 1.04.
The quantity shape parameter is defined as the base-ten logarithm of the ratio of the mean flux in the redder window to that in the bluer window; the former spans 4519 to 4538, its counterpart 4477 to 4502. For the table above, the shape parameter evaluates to -0.012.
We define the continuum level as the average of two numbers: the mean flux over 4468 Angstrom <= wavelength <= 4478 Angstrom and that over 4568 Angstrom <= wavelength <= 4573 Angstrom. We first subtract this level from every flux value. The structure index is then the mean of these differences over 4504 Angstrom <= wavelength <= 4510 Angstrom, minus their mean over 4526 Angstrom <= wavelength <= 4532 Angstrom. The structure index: 1.4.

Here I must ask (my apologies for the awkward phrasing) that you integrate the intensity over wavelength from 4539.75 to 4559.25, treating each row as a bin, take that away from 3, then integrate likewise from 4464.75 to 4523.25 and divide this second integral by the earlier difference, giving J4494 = -3.13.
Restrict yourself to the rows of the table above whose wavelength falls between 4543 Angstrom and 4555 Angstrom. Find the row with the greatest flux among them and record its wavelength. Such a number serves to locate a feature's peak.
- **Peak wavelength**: 4545.0 Angstrom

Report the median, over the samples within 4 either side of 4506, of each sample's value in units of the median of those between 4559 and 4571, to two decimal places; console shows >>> 1.10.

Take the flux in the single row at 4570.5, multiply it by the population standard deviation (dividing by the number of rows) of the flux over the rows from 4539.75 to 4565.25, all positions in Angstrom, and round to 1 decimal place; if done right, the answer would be 1.9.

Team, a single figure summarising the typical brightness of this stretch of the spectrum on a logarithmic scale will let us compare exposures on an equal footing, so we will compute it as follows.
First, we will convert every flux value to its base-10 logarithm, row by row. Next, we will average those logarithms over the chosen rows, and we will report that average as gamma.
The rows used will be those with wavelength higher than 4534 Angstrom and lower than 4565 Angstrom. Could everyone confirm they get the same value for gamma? 0.935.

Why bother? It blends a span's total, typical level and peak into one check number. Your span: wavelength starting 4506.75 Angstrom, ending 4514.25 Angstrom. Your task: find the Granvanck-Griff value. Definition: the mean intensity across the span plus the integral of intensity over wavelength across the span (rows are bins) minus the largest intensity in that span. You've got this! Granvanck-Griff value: 70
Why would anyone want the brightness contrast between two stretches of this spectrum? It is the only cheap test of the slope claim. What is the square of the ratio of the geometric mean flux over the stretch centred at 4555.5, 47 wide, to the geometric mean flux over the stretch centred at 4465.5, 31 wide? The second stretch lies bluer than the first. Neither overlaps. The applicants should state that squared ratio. 1.12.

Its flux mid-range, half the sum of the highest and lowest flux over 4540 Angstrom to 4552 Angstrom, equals 8.76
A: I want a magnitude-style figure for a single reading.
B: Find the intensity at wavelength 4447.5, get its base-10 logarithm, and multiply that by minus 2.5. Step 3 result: -2.31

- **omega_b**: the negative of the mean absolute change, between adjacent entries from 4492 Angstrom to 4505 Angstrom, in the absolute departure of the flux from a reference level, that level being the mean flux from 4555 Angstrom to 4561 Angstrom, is -0.17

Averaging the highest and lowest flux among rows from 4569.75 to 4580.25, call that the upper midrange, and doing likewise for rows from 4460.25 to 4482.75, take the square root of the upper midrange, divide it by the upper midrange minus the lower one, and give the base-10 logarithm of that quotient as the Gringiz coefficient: 0.62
